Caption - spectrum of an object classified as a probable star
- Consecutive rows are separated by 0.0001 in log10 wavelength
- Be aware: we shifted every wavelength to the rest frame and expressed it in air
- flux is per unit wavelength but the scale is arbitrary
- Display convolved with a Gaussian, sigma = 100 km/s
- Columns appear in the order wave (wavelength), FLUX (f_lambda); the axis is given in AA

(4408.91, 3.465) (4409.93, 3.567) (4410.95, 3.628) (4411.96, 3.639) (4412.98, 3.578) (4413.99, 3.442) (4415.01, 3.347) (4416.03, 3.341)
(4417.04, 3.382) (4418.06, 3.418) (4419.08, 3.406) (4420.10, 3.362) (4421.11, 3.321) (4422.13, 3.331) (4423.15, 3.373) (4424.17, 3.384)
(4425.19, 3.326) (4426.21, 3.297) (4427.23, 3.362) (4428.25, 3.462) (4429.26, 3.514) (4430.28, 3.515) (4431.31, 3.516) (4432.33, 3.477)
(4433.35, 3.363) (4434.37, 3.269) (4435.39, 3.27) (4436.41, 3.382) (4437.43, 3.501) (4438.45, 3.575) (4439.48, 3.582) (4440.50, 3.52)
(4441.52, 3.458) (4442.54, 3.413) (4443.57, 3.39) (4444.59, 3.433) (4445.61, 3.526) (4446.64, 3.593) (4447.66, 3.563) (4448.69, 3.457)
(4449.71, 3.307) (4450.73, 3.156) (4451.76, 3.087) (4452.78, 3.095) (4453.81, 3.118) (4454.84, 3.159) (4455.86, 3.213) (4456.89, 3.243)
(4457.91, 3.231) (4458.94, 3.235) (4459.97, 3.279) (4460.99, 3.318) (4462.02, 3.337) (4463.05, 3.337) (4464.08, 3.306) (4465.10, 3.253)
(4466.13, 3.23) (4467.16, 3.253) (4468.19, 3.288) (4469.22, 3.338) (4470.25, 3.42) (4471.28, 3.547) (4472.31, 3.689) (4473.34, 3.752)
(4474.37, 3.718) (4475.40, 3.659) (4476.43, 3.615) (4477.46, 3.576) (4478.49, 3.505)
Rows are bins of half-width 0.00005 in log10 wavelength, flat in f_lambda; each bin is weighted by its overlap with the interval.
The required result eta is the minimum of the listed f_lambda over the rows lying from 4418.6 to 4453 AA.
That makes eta 3.087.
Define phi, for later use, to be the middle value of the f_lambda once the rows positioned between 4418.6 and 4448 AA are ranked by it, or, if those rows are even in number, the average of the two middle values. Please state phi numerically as 3.41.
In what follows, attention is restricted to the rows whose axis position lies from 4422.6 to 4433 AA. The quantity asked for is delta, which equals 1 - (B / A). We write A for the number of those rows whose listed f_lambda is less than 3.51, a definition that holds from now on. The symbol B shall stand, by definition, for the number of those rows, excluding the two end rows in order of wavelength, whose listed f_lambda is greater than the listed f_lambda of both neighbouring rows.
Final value 0.71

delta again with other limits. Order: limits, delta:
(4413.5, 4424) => 0.90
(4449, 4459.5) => 0.90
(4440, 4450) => 0.83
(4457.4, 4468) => 1.00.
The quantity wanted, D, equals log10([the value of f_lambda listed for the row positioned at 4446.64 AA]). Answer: 0.56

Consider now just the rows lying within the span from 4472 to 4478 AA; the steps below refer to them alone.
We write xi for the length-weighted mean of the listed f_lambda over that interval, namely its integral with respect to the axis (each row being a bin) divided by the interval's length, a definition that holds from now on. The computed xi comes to 3.67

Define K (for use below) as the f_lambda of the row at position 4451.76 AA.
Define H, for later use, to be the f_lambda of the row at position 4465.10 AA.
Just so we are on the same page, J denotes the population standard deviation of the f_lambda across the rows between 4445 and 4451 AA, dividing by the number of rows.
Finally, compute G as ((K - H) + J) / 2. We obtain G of -0.01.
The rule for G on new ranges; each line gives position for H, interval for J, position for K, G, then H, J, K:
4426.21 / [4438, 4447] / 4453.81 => -0.05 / 3.297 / 0.07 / 3.118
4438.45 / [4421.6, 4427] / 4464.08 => -0.12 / 3.575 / 0.03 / 3.306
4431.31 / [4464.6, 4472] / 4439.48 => 0.09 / 3.516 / 0.11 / 3.582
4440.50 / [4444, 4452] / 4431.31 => 0.09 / 3.52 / 0.18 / 3.516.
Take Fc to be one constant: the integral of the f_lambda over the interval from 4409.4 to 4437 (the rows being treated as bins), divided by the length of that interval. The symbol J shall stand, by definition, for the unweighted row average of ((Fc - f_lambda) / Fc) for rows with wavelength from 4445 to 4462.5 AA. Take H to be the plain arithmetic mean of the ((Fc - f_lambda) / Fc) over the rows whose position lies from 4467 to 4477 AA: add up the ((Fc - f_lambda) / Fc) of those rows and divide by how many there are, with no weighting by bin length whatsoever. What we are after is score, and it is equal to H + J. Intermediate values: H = -0.032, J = 0.04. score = 0.005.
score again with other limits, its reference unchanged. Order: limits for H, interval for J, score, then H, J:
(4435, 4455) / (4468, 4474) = -0.015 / 0.011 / -0.03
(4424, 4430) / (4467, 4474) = -0.008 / 0.008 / -0.02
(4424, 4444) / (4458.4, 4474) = 0.010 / -0.003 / 0.01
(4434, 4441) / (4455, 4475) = 0.007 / -0.007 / 0.01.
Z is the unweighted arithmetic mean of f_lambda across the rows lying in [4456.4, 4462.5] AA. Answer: 3.27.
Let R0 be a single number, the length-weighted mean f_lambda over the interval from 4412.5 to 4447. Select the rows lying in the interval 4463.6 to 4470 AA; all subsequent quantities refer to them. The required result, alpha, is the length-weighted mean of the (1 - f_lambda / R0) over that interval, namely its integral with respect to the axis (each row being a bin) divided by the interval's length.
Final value 0.041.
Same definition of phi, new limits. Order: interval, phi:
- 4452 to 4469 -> 3.25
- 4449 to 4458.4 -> 3.16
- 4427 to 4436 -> 3.46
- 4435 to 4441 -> 3.51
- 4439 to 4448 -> 3.52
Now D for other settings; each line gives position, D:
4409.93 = 0.55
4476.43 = 0.56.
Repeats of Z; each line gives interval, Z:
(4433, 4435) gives 3.32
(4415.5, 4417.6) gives 3.36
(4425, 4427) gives 3.31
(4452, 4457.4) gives 3.17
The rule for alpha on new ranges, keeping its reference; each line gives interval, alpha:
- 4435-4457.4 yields 0.017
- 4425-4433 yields -0.004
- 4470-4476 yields -0.063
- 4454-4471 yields 0.042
